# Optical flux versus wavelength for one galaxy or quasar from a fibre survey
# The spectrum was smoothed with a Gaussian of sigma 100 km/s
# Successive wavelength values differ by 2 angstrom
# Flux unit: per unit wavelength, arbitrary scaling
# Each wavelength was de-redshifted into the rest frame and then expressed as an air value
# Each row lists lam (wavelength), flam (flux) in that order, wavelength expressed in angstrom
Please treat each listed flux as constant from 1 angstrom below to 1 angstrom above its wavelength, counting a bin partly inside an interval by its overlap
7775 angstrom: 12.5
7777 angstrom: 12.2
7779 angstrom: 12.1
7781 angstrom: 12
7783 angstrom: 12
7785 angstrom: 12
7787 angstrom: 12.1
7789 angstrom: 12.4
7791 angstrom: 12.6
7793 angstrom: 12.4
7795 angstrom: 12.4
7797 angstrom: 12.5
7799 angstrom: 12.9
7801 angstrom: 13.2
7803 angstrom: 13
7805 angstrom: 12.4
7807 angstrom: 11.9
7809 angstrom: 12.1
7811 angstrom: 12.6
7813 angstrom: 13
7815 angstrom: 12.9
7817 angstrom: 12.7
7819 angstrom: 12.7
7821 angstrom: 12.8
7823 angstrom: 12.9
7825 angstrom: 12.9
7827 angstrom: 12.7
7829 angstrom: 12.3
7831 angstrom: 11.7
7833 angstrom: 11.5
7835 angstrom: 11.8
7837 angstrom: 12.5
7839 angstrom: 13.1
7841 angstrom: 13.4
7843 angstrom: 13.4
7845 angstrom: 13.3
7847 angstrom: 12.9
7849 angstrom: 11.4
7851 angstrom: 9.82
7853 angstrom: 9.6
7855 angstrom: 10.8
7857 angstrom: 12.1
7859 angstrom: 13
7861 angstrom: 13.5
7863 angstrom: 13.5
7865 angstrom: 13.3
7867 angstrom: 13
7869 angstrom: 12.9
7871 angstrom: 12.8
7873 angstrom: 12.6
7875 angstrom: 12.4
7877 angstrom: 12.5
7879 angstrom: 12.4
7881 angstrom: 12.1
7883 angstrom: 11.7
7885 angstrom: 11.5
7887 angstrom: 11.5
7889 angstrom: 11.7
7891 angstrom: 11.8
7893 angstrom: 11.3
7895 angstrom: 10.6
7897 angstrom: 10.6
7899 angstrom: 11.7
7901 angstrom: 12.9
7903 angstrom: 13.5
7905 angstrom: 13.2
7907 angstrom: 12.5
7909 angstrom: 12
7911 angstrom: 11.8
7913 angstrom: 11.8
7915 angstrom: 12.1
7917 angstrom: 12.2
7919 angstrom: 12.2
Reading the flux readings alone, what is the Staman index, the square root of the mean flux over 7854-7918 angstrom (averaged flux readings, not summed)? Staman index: 3.50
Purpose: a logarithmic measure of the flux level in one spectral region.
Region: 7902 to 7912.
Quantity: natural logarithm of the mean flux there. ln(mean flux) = 2.53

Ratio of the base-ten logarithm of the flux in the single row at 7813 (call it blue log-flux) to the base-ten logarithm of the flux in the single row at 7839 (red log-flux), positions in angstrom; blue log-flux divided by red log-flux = 1.00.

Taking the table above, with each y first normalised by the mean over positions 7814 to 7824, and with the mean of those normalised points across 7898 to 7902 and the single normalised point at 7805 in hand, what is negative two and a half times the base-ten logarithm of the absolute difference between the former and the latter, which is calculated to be 5.3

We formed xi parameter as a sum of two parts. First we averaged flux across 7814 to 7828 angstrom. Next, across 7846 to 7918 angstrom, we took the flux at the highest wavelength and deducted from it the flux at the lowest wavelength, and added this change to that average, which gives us 12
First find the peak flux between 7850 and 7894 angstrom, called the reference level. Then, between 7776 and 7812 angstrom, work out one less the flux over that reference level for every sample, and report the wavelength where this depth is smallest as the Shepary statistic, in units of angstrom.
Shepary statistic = 7801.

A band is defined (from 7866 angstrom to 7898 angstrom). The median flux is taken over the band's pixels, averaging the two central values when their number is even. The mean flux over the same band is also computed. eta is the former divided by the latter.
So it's 1.00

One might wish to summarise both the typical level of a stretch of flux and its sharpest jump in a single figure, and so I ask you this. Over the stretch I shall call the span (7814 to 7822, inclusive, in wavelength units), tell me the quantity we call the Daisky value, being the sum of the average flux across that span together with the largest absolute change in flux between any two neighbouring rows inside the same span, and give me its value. 13.0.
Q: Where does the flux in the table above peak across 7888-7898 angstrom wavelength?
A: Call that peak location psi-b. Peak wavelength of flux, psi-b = 7891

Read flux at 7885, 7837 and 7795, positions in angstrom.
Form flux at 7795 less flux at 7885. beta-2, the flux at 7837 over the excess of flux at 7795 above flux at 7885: 14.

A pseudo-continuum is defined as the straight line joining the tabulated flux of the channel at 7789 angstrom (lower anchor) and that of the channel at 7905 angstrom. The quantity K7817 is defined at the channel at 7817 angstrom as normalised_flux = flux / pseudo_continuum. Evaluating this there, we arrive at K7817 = 1.01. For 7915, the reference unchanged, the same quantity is 0.91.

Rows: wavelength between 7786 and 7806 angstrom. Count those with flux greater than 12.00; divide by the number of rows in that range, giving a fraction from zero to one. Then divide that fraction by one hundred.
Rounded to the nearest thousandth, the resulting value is 0.010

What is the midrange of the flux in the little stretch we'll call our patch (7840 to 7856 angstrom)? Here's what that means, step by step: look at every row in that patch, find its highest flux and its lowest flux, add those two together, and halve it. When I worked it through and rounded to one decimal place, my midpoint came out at 11.5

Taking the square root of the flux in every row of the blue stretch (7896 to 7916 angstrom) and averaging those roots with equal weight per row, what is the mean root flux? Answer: 3.49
